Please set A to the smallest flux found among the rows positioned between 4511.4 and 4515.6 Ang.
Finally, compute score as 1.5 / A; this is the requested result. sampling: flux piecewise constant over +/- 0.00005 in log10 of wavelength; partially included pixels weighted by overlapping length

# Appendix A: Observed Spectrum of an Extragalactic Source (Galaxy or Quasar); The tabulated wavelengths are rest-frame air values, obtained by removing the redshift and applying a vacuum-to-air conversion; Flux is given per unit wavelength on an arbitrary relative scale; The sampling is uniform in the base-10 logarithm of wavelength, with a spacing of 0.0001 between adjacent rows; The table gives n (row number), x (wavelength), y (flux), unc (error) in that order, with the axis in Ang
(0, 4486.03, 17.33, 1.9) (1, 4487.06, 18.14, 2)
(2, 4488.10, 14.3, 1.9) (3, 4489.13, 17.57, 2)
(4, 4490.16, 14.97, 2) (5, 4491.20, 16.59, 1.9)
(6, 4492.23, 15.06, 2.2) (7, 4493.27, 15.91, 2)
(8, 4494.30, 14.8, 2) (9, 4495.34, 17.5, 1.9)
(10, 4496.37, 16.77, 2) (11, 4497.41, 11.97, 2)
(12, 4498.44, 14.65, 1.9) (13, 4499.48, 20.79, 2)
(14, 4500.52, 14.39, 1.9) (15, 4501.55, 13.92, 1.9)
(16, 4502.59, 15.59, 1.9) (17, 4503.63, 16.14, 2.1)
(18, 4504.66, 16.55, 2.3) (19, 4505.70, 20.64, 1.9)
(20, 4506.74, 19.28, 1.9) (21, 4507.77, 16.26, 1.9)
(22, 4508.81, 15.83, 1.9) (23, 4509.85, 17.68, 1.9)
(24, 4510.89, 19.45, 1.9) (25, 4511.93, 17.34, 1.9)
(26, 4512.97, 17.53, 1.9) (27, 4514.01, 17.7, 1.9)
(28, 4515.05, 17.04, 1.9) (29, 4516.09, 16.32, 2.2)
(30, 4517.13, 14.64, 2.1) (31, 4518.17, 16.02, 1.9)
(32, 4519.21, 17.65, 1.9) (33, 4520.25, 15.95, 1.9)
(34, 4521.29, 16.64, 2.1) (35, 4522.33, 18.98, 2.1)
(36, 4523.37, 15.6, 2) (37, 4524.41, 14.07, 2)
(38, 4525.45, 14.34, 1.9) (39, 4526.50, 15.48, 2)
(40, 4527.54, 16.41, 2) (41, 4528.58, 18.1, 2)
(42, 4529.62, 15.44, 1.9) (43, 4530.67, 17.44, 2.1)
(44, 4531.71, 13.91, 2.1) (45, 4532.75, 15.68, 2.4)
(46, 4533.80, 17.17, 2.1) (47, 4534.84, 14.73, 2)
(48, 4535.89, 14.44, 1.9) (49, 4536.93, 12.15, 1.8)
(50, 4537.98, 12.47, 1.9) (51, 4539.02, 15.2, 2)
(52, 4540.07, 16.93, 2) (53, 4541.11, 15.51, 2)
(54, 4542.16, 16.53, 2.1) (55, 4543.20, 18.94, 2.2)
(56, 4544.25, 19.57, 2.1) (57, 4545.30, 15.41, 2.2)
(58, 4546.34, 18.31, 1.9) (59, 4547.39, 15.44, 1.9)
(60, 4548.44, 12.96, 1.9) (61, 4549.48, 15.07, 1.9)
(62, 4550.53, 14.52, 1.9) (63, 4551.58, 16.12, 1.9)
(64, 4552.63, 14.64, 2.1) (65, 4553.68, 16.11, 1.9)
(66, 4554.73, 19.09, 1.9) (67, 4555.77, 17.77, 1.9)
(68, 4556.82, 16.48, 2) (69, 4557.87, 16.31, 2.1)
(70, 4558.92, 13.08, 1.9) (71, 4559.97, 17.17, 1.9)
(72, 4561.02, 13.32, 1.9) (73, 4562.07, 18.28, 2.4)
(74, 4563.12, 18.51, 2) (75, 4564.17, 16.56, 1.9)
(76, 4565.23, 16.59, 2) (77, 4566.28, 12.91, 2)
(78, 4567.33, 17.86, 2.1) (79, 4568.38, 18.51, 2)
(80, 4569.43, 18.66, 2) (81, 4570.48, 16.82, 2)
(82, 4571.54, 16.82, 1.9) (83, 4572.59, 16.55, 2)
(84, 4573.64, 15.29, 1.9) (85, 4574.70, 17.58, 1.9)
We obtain 0.088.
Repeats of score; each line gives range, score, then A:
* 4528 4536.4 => 0.108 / 13.91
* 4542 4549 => 0.116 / 12.96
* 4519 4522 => 0.094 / 15.95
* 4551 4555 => 0.102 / 14.64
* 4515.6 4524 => 0.102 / 14.64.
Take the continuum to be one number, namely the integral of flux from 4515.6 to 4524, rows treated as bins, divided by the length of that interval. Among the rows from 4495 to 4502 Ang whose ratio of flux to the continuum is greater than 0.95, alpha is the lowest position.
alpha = 4495.34 Ang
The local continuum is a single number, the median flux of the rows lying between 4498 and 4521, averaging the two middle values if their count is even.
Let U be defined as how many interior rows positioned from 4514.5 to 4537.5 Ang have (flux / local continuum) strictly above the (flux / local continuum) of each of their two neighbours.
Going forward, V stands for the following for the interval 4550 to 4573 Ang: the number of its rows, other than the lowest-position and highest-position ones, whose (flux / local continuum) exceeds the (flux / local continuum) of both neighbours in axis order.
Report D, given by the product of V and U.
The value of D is 30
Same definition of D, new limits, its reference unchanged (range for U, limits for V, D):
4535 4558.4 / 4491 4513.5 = 30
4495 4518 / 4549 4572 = 24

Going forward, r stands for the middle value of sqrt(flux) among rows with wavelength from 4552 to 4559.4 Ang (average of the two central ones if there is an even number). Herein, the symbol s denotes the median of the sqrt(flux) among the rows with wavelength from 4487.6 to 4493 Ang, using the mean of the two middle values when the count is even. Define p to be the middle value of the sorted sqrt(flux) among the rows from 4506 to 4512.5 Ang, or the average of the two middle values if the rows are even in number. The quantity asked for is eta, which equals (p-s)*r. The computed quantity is 1.2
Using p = 4.18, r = 4.04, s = 3.88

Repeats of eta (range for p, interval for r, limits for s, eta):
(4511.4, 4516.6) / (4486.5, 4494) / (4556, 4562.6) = 0.5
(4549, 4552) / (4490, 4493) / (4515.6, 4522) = -0.5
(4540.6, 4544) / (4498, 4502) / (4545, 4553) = 0.6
